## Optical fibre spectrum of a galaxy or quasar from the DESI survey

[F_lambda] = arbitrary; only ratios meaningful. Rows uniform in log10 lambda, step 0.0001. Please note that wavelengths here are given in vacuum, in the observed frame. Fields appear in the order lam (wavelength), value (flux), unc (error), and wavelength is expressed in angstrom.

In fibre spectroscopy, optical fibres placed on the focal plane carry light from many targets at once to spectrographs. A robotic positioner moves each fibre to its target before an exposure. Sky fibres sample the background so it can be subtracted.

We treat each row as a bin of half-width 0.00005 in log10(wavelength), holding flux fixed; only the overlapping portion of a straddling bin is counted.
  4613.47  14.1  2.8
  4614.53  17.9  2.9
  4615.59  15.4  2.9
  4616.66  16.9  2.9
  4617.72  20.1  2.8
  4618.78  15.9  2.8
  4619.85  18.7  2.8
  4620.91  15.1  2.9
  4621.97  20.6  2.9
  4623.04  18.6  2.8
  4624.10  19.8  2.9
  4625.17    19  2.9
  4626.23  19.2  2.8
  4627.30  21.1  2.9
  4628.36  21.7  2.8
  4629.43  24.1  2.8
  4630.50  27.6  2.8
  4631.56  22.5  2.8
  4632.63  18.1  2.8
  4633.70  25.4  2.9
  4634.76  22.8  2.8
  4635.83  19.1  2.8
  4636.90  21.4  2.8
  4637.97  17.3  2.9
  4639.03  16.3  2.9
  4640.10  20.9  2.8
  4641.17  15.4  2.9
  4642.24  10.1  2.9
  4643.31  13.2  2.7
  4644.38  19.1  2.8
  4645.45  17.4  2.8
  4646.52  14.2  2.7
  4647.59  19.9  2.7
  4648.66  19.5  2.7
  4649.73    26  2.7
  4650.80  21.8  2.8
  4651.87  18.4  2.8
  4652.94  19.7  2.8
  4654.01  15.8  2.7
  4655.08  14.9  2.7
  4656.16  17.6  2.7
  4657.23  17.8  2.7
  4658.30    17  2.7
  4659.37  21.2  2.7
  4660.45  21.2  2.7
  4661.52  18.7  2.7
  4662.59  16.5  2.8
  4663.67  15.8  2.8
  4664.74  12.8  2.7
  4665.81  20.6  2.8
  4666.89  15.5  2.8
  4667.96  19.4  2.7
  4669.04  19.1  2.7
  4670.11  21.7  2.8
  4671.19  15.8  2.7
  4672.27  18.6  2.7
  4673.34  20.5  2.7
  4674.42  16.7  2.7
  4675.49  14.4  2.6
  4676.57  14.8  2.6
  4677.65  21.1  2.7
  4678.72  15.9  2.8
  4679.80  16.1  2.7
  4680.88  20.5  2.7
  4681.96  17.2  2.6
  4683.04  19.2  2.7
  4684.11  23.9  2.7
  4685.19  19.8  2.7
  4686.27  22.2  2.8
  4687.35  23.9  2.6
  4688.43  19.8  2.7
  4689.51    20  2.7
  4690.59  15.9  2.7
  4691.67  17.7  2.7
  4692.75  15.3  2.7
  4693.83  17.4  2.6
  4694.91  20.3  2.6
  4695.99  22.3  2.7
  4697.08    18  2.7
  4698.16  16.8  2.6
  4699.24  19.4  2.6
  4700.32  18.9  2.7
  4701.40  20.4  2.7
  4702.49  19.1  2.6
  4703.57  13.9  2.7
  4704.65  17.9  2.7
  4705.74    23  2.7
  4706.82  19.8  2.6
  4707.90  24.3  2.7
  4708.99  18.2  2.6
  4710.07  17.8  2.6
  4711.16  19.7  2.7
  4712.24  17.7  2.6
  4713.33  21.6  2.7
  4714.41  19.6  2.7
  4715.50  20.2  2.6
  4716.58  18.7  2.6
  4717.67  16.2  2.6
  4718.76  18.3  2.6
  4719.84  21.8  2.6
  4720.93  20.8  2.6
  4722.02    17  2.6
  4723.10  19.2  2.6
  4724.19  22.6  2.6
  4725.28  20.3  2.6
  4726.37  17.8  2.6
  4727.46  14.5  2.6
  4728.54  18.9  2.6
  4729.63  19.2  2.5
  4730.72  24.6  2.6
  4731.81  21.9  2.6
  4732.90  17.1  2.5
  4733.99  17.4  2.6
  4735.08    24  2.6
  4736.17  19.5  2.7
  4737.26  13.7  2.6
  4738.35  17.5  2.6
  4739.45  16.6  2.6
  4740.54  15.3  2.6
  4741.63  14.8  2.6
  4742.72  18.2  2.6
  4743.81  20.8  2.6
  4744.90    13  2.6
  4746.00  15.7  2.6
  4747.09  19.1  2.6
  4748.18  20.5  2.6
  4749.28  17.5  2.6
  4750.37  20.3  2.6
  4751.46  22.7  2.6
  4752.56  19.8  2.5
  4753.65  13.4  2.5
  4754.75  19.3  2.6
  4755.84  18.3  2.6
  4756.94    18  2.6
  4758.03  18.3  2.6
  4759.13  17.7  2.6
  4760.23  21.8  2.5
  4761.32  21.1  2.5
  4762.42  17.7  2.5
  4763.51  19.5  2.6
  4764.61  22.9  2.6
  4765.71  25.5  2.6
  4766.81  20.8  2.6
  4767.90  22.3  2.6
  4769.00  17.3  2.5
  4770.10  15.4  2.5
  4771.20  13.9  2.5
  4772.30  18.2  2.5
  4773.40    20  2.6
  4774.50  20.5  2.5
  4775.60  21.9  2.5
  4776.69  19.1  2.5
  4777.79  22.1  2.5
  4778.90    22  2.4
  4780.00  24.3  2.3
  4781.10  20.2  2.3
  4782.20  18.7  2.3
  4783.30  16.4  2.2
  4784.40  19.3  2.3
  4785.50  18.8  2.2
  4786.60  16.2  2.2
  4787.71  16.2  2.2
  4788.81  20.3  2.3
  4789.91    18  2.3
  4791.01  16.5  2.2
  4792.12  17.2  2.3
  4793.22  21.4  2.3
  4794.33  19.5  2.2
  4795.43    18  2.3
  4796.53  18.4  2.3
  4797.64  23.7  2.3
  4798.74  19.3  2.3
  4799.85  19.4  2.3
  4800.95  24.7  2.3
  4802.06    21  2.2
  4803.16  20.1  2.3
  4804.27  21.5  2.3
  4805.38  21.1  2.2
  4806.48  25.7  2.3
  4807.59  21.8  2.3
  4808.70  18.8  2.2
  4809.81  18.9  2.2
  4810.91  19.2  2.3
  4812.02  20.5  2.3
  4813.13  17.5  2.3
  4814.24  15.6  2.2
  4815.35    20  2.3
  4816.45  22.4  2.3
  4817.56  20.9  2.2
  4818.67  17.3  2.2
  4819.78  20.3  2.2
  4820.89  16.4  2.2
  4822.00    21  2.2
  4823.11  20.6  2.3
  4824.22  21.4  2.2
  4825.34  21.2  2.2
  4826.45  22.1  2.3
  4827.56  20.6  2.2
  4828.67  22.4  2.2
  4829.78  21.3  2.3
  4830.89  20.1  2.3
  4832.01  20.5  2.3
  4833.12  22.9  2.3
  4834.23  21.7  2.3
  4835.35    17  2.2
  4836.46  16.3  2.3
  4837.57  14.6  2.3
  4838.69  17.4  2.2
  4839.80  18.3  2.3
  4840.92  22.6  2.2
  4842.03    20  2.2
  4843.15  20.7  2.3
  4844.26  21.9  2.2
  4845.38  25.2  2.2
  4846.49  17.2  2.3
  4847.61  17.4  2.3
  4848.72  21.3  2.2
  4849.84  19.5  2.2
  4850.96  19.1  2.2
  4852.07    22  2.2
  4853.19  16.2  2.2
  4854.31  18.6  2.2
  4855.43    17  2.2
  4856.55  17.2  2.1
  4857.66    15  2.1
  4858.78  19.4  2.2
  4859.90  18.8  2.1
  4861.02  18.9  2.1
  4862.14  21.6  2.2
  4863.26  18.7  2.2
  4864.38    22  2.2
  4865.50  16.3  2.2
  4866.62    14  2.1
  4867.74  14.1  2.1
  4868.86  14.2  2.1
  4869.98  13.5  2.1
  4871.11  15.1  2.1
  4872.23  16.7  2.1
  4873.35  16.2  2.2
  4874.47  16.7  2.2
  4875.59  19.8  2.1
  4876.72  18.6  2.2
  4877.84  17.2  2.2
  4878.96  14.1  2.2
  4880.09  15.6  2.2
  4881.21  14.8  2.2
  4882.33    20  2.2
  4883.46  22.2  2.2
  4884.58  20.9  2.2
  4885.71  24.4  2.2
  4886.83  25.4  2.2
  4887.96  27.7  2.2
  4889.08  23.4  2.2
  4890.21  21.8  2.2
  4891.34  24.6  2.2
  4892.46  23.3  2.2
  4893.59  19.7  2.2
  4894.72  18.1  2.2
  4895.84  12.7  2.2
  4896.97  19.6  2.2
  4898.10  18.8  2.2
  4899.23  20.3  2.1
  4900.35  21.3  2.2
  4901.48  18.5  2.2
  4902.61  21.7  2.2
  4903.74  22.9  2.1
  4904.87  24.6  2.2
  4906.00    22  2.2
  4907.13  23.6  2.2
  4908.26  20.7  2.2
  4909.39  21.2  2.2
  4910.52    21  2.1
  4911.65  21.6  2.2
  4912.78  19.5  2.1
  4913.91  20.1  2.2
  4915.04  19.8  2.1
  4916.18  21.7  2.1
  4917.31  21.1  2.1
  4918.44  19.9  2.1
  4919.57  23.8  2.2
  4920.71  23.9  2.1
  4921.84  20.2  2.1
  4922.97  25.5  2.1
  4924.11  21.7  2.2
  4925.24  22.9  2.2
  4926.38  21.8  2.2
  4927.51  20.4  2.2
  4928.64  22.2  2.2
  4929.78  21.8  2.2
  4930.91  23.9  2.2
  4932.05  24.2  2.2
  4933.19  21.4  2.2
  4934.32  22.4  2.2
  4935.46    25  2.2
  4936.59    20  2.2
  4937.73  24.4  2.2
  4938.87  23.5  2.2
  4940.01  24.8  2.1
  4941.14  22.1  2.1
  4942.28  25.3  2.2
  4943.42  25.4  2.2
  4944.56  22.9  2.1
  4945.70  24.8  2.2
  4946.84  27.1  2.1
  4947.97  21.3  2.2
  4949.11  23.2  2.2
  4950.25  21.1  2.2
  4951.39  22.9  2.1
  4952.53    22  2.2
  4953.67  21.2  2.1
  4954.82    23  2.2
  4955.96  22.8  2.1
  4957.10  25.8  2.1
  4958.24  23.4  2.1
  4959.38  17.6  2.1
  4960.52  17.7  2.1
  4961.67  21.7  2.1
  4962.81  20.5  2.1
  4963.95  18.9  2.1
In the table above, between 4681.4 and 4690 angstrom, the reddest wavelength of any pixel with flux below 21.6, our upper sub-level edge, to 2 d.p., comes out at 4689.51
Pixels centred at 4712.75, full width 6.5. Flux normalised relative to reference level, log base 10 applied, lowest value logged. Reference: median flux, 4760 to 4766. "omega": -0.08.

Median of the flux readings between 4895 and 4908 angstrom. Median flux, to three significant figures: 21.3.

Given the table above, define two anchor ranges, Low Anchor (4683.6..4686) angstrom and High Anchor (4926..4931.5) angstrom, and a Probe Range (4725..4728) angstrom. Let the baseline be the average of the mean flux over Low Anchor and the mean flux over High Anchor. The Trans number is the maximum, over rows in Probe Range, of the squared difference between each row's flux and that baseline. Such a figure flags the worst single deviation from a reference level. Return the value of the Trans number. 55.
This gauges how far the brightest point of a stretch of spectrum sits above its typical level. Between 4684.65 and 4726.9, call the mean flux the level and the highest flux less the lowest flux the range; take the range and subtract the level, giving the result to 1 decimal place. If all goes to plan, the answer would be -8.9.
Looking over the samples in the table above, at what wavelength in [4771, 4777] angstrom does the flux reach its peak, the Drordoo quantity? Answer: 4775.60 angstrom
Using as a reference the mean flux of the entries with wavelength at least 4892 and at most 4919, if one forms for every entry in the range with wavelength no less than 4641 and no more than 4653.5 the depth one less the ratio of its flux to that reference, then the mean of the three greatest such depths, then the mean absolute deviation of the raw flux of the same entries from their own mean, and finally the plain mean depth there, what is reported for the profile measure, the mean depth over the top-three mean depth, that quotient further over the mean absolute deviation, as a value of 0.10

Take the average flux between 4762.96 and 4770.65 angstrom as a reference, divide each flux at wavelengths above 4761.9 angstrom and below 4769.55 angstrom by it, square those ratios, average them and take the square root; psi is 1.02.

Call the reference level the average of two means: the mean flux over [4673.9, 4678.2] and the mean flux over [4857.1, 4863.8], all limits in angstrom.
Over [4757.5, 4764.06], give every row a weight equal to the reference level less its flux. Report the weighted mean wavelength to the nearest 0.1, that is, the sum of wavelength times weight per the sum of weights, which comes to 4761.1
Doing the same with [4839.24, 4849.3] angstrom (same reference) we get 4844.1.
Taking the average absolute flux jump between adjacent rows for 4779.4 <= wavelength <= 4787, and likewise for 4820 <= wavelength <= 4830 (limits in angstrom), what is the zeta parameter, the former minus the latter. 0.9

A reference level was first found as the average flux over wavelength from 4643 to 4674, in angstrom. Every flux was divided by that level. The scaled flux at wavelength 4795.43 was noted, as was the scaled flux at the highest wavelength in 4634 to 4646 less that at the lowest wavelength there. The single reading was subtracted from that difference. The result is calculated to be -1.28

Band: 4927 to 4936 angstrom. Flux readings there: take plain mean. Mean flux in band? 22.7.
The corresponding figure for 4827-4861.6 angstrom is 19.4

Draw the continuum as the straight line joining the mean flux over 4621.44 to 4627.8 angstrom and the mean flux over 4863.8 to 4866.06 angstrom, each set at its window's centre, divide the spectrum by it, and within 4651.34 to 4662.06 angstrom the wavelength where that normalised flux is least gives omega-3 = 4655.08 angstrom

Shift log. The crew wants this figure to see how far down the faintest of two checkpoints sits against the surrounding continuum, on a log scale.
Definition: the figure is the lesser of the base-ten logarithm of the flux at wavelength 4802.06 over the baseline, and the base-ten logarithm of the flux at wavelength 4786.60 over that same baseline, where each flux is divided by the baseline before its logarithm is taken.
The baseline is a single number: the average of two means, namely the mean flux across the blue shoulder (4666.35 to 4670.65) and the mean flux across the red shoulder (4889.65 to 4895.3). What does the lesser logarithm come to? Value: -0.10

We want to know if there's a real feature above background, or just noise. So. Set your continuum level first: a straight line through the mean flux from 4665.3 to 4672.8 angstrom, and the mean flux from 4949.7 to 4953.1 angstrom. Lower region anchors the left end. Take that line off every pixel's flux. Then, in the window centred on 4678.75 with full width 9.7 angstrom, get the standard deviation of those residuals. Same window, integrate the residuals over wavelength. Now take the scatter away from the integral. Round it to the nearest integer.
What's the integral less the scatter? -16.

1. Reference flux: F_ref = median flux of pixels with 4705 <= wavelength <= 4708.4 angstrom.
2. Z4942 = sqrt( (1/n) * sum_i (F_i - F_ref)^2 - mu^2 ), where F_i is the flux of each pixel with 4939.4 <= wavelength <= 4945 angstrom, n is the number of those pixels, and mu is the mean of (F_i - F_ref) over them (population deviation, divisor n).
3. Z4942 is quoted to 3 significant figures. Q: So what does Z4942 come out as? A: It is 1.35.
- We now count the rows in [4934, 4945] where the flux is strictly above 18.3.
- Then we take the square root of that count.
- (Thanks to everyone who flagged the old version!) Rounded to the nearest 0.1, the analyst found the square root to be 3.2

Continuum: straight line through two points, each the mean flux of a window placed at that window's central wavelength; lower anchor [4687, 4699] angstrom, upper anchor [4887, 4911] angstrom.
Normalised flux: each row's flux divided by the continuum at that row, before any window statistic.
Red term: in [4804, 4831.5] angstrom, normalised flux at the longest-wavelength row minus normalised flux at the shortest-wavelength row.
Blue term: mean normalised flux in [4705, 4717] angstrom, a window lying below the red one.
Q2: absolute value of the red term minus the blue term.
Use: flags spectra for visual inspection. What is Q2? 1.14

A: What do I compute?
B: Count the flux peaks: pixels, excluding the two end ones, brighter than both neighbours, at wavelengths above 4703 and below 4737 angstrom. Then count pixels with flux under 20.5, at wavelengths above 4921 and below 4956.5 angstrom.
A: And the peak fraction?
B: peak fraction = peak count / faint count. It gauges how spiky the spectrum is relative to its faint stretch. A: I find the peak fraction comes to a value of 3.0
